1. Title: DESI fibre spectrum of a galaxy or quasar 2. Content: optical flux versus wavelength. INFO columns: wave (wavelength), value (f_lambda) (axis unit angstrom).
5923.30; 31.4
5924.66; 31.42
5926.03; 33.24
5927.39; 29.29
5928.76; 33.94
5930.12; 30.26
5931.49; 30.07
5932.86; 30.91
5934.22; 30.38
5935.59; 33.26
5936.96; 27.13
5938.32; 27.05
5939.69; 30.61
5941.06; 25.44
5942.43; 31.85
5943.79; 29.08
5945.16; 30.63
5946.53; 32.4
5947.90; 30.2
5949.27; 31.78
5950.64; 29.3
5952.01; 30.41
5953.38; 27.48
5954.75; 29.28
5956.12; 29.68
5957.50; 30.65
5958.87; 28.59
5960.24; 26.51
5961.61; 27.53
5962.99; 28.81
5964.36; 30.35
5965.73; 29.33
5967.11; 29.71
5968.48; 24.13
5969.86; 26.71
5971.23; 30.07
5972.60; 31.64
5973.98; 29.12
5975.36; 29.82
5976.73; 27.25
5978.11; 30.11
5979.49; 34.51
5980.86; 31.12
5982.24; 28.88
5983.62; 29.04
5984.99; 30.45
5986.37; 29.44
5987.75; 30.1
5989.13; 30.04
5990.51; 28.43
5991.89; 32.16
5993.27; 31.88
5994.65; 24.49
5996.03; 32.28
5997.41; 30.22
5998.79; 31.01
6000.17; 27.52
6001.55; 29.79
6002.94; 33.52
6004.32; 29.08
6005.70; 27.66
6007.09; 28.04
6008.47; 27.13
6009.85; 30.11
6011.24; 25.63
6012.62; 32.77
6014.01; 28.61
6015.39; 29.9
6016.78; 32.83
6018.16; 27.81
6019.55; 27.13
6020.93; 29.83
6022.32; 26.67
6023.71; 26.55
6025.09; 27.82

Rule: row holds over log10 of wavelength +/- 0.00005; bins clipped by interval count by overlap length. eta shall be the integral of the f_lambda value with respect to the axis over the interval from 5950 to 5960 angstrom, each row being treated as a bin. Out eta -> 292.1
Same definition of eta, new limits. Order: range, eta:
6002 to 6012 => 287.8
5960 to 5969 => 253.8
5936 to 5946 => 290.2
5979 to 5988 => 274.1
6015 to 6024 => 258.4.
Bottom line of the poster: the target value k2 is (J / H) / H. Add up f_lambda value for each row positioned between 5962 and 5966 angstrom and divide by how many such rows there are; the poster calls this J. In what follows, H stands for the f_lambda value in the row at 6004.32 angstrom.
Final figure 0.035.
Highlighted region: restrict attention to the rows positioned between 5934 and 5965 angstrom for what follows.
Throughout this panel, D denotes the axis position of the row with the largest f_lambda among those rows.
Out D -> 5935.59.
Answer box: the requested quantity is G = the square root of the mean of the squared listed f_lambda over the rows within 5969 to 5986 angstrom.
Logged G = 30.0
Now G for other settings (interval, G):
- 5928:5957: 30.1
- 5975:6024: 29.6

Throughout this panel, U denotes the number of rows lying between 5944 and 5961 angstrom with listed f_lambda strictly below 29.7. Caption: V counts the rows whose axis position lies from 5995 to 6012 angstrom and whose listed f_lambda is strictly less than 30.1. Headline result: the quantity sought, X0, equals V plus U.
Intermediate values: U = 6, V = 7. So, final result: 13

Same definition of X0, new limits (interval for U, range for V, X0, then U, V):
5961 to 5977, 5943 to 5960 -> 13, 7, 6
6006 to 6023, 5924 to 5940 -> 11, 7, 4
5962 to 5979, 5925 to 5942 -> 11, 6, 5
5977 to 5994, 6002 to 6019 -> 12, 4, 8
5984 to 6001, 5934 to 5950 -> 8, 4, 4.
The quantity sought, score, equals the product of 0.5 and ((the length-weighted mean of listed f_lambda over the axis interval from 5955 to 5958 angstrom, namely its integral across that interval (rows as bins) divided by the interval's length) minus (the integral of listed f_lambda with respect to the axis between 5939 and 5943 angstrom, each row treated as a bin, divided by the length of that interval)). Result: 0.4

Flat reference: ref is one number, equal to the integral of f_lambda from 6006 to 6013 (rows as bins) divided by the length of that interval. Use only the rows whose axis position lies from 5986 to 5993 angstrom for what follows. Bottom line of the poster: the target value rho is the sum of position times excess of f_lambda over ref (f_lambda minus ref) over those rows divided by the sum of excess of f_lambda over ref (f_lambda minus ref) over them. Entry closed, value 5989.8 angstrom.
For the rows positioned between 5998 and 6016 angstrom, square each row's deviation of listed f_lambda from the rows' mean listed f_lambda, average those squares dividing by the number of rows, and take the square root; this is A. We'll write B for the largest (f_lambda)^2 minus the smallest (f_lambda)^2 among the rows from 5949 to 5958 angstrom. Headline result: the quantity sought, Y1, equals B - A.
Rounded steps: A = 2.15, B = 255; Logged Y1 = 253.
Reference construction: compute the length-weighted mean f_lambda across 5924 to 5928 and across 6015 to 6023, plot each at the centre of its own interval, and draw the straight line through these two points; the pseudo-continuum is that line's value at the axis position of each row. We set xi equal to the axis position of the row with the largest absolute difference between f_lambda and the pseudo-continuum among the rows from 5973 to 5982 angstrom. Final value 5979.49 angstrom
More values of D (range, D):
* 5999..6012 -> 6002.94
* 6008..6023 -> 6016.78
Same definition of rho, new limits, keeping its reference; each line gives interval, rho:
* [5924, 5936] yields 5930.0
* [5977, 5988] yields 5981.7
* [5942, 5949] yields 5945.2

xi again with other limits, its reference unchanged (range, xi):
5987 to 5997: 5994.65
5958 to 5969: 5968.48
